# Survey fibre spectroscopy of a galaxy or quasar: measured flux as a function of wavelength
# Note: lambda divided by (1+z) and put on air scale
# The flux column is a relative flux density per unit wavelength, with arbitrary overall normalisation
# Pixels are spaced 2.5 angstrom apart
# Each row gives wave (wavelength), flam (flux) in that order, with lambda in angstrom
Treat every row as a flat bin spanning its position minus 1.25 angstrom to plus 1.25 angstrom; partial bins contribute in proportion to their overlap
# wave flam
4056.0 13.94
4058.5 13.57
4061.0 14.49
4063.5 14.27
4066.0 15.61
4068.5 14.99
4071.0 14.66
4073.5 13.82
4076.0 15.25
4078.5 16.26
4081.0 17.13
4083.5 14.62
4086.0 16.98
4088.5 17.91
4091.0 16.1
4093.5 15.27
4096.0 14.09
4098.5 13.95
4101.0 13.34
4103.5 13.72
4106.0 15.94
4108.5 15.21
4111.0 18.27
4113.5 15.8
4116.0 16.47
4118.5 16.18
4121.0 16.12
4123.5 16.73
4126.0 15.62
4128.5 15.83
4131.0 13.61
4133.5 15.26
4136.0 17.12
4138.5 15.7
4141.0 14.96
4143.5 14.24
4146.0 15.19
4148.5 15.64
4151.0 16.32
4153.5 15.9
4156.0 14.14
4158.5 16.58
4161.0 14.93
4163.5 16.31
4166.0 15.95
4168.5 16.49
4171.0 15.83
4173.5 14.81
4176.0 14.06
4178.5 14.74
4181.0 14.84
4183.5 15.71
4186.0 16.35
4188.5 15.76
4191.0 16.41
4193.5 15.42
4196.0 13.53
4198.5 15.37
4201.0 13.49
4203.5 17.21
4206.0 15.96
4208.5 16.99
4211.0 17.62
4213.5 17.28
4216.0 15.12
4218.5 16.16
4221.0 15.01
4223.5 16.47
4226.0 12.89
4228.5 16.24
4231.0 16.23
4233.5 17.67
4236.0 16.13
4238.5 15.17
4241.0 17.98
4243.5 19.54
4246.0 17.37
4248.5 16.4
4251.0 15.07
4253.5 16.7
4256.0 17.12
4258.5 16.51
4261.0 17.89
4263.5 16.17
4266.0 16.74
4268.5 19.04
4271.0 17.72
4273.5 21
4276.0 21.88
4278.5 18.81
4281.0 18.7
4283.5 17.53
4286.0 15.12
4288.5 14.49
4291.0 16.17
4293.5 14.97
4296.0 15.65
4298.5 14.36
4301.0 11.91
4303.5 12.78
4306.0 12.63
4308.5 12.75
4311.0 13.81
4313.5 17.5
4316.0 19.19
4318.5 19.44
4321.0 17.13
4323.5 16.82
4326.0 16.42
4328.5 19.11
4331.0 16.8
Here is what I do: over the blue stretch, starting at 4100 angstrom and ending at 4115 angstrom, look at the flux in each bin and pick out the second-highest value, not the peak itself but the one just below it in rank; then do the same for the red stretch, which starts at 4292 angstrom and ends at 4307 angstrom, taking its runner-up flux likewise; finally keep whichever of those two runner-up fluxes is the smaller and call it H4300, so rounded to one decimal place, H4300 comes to 15.0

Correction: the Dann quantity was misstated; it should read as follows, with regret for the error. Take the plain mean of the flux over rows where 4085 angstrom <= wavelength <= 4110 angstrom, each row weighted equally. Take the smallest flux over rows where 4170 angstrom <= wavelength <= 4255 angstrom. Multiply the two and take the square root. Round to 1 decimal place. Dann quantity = 14.0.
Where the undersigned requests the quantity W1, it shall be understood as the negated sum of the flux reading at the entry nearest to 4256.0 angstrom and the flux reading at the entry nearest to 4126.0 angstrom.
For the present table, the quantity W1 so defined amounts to -32.7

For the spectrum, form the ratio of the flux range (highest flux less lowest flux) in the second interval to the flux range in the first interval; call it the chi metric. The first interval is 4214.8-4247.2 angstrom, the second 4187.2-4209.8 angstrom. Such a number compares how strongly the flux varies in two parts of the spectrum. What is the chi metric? 0.56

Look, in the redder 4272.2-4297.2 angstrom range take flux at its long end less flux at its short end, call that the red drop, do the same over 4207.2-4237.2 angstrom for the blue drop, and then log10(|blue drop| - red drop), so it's 0.8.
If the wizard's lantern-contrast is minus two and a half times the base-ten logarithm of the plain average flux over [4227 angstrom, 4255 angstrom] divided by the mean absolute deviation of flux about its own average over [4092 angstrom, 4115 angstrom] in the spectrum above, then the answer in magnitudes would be -2.91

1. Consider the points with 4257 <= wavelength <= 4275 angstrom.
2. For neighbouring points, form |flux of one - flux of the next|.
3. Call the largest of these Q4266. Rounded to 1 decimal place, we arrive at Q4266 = 3.3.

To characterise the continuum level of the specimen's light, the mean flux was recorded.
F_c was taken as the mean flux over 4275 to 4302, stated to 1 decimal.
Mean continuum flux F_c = 16.3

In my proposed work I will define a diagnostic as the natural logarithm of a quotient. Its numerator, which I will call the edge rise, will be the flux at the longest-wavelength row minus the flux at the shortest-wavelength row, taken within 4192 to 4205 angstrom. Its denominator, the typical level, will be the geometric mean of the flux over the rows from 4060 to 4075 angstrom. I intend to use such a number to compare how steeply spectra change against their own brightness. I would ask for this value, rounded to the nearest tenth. -2.1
